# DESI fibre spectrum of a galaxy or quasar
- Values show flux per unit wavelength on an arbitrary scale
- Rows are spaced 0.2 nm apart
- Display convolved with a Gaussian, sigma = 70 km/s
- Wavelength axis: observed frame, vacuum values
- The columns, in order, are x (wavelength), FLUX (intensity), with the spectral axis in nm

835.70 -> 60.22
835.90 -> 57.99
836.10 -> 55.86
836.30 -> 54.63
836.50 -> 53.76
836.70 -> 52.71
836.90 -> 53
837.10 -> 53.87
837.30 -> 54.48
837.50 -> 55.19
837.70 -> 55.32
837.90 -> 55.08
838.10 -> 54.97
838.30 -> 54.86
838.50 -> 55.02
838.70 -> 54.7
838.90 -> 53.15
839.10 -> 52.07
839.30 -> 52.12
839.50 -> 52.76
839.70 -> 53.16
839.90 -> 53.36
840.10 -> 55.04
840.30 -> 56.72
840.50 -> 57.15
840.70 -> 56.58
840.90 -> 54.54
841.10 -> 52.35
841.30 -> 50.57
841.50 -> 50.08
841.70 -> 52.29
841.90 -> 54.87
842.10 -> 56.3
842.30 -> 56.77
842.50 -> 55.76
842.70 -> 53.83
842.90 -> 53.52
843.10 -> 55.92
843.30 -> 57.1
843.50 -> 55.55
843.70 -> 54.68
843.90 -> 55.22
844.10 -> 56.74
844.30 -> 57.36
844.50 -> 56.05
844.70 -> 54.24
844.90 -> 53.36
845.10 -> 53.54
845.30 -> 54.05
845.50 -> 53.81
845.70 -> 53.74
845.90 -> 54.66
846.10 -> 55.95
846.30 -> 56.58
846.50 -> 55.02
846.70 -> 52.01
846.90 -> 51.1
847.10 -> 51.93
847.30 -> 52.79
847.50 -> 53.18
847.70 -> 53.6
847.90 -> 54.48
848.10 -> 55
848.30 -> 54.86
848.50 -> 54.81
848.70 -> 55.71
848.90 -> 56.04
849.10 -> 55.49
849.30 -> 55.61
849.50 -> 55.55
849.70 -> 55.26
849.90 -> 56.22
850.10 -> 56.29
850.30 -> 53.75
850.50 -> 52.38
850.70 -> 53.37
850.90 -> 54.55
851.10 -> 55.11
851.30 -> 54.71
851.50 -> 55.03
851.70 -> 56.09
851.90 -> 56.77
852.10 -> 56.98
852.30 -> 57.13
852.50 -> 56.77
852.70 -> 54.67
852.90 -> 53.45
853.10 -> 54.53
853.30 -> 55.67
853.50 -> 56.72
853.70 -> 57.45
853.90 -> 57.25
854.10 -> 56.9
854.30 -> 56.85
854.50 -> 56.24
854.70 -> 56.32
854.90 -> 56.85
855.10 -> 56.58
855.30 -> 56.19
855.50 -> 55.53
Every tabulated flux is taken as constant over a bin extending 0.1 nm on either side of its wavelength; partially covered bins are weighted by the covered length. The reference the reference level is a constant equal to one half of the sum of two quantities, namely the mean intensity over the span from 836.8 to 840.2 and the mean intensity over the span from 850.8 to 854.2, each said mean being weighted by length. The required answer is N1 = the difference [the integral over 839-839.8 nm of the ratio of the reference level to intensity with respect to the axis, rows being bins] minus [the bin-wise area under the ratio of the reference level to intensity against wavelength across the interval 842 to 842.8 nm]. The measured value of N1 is 0.047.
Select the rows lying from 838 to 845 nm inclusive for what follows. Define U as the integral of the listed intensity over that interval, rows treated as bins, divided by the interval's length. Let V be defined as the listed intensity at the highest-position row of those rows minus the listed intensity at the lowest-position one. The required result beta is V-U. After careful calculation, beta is -56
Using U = 54.5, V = -1.6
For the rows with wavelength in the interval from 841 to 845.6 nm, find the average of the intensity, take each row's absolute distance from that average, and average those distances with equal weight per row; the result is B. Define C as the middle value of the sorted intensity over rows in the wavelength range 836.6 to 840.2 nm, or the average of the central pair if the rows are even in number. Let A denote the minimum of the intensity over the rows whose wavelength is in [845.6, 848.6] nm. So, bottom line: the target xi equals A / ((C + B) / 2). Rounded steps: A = 51.1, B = 1.6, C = 54.2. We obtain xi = 1.83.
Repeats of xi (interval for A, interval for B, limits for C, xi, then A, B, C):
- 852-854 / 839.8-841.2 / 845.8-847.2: 1.90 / 53.45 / 1.5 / 54.7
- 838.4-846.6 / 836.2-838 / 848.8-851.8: 1.79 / 50.08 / 0.8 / 55.3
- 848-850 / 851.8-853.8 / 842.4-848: 1.97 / 54.81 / 1.1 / 54.4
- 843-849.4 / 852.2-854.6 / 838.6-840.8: 1.88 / 51.1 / 1.0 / 53.4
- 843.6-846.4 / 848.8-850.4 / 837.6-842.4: 1.93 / 53.36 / 0.5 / 54.8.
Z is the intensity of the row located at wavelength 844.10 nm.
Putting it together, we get 56.74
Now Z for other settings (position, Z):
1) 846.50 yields 55.02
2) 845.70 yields 53.74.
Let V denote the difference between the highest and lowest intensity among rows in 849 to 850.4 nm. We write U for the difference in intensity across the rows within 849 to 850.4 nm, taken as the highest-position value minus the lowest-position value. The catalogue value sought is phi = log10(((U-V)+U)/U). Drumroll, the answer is 0.5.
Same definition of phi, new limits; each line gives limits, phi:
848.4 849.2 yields -0.7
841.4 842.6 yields -0.1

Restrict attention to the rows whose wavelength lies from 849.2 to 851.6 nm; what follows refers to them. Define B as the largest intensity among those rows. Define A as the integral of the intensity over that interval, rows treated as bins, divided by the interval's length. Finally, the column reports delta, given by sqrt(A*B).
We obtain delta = 55.5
